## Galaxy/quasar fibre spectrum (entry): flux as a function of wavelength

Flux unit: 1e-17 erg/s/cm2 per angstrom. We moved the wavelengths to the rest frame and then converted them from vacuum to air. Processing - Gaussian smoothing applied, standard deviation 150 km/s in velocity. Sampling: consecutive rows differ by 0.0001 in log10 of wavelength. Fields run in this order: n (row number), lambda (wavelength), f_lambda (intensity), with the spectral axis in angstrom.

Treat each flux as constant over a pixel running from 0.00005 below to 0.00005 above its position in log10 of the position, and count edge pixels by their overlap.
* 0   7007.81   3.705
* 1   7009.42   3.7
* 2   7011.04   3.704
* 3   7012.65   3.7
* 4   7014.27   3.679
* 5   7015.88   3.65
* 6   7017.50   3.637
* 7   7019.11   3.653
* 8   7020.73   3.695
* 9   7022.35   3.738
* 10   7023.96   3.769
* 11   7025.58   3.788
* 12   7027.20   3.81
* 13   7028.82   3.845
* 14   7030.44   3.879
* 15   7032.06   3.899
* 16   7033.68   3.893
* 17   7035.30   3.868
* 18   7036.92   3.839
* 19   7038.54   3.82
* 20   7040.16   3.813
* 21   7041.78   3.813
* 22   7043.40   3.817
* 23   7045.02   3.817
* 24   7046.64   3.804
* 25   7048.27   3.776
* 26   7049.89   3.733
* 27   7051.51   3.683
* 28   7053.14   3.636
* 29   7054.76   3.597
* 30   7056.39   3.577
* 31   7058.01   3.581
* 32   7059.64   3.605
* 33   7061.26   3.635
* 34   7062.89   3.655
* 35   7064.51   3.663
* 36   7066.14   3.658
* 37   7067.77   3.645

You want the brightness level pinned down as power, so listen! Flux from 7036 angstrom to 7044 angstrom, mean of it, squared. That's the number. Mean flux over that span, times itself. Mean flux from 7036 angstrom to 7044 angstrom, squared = 14.6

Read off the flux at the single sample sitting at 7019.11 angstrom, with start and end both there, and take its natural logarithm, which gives 1.30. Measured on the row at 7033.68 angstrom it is 1.36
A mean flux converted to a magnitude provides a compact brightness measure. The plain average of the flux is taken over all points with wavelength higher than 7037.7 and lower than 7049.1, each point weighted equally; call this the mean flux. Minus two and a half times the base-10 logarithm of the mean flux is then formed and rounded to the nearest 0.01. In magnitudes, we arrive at -1.45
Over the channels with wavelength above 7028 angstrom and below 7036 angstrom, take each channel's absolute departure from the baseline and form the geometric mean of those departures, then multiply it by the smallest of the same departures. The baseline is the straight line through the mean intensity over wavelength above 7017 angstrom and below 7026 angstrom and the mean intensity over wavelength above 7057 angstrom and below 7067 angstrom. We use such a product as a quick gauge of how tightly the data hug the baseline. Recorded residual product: 0.027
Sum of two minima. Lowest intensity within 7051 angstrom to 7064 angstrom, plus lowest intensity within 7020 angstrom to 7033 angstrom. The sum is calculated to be 7.27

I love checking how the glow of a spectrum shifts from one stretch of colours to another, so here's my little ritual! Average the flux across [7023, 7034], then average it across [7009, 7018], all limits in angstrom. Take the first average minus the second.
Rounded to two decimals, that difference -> 0.16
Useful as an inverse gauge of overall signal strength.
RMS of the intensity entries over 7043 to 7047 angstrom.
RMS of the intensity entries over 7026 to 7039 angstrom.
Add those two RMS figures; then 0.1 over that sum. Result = 0.0130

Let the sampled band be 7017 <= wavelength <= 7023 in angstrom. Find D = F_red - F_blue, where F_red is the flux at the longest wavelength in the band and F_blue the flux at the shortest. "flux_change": 0.10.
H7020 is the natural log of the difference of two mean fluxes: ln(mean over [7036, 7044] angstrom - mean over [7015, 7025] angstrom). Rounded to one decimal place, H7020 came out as -2.0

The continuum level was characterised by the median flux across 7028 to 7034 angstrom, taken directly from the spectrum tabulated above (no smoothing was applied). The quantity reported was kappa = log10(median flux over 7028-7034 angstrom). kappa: 0.590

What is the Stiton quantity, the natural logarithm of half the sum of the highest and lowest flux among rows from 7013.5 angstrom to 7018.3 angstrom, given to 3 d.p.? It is 1.297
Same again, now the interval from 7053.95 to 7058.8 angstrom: 1.277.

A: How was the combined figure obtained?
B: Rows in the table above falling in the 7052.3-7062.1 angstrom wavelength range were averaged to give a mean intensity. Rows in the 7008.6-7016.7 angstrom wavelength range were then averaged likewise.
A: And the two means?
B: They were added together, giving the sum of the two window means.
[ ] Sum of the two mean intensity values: 7.29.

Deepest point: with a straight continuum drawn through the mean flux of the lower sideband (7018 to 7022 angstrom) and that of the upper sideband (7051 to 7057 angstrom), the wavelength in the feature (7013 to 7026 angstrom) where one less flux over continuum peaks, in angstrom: 7017.50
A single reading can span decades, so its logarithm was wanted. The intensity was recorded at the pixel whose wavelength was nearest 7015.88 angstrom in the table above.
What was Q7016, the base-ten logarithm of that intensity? 0.562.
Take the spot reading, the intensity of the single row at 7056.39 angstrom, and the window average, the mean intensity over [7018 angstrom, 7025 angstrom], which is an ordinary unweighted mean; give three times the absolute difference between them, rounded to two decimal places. 0.41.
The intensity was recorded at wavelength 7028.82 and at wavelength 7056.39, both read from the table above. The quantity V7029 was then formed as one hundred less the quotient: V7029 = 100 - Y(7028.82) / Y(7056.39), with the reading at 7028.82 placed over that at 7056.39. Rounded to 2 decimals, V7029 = 98.93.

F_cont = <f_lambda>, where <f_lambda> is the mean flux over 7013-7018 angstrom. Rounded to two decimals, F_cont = 3.66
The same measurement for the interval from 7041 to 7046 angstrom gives 3.82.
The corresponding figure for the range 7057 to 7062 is 3.61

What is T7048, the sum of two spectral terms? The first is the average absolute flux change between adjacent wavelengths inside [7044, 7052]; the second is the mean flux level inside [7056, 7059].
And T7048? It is 3.61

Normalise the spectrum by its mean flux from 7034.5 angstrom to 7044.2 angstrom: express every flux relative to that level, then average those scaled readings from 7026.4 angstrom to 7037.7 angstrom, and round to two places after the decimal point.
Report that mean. 1.01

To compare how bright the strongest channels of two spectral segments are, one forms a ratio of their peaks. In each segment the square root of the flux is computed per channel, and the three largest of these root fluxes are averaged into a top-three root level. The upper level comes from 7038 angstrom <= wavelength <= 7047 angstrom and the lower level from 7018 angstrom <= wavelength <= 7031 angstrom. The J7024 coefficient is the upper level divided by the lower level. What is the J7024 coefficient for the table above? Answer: 1.00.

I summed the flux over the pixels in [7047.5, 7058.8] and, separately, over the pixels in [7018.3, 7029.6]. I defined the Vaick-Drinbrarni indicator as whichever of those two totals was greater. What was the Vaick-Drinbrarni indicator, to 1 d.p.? 26.3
